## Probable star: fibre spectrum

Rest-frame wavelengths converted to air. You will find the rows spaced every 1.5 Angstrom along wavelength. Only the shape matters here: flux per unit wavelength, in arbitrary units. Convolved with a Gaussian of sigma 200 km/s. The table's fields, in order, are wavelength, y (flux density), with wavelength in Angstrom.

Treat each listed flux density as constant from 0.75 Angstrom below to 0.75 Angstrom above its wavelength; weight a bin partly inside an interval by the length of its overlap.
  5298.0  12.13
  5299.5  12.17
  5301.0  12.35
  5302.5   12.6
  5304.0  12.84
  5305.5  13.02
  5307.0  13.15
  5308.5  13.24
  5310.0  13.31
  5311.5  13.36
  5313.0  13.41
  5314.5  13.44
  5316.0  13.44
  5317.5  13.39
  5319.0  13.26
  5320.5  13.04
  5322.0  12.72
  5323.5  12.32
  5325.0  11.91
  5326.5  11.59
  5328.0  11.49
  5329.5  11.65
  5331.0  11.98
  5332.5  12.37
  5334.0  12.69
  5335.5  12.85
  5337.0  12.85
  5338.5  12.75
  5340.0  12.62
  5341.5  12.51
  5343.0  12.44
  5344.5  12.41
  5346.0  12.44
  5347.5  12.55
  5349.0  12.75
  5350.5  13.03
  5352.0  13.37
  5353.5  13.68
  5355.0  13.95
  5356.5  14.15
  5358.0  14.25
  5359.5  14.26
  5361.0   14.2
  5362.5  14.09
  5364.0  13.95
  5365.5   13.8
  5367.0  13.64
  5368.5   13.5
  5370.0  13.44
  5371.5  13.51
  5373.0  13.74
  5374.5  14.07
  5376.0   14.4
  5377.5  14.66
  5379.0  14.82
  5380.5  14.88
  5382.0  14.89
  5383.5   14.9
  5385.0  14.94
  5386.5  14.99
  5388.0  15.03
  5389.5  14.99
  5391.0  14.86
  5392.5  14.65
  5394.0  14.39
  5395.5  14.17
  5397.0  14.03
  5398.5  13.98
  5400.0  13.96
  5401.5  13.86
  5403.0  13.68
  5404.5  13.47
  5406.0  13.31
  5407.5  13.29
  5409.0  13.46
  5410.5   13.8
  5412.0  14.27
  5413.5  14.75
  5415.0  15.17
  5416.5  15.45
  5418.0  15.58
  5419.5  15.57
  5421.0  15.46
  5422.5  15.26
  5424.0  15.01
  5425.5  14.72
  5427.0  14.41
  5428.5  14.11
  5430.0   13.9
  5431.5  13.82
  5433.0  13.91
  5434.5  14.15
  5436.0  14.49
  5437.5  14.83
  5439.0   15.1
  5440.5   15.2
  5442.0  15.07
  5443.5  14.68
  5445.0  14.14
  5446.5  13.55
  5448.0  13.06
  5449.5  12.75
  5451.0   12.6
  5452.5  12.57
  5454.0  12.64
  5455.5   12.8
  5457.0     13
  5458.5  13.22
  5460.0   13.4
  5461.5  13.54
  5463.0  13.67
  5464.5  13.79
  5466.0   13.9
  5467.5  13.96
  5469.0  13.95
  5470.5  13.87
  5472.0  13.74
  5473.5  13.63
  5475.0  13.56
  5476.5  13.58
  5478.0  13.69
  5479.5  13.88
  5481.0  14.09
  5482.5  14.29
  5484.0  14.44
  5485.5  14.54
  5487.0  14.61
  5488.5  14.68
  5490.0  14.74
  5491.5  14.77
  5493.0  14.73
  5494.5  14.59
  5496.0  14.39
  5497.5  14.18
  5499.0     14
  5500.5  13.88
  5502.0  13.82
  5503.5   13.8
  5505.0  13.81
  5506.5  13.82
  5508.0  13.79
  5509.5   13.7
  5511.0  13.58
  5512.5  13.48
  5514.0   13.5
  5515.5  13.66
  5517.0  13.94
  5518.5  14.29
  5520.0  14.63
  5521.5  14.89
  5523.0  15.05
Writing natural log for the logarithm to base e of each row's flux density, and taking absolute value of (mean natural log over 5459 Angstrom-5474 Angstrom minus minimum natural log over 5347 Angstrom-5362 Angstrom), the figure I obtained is 0.09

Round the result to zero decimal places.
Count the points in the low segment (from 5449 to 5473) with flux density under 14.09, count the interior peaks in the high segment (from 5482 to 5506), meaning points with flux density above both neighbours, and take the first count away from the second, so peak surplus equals -15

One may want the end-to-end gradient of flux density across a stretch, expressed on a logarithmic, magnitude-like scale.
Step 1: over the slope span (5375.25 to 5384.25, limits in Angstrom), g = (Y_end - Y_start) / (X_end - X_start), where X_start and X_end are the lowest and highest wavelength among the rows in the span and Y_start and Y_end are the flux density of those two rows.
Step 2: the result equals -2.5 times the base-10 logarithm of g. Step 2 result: 2.9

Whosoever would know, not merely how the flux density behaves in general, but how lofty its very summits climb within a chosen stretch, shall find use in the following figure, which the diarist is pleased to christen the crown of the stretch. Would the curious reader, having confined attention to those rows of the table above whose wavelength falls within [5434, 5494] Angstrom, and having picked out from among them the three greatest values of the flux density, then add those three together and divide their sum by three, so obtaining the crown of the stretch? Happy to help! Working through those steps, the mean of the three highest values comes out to 15.1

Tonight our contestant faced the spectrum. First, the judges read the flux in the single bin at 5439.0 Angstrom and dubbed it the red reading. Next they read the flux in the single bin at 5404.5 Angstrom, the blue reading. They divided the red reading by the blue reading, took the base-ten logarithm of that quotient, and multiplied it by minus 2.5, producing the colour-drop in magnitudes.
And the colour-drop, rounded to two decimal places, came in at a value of -0.12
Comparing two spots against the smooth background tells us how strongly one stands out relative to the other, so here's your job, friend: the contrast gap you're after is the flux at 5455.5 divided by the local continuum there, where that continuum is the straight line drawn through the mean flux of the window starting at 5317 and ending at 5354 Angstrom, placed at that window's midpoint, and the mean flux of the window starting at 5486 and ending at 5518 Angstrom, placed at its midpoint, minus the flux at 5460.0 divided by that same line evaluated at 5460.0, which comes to -0.04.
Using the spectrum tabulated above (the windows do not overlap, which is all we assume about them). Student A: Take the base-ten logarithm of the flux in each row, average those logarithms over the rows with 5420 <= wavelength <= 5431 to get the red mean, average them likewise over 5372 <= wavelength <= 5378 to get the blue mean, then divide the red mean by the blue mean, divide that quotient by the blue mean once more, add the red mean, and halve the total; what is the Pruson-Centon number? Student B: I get 1.02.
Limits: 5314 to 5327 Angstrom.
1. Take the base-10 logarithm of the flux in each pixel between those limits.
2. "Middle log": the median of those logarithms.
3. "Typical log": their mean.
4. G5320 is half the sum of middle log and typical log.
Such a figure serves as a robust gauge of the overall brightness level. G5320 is 1.111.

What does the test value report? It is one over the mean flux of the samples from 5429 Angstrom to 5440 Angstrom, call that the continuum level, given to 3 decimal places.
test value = 0.070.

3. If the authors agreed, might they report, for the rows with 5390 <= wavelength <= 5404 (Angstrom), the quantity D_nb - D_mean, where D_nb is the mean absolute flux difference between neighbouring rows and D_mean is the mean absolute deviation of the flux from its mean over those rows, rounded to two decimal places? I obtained -0.16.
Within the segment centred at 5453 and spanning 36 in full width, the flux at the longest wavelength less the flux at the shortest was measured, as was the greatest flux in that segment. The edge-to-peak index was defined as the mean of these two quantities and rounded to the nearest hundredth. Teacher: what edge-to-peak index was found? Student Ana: 7.29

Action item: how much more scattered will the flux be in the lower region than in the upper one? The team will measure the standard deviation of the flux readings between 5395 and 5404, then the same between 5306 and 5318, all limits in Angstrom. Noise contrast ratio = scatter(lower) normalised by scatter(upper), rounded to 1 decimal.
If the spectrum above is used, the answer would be 0.6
